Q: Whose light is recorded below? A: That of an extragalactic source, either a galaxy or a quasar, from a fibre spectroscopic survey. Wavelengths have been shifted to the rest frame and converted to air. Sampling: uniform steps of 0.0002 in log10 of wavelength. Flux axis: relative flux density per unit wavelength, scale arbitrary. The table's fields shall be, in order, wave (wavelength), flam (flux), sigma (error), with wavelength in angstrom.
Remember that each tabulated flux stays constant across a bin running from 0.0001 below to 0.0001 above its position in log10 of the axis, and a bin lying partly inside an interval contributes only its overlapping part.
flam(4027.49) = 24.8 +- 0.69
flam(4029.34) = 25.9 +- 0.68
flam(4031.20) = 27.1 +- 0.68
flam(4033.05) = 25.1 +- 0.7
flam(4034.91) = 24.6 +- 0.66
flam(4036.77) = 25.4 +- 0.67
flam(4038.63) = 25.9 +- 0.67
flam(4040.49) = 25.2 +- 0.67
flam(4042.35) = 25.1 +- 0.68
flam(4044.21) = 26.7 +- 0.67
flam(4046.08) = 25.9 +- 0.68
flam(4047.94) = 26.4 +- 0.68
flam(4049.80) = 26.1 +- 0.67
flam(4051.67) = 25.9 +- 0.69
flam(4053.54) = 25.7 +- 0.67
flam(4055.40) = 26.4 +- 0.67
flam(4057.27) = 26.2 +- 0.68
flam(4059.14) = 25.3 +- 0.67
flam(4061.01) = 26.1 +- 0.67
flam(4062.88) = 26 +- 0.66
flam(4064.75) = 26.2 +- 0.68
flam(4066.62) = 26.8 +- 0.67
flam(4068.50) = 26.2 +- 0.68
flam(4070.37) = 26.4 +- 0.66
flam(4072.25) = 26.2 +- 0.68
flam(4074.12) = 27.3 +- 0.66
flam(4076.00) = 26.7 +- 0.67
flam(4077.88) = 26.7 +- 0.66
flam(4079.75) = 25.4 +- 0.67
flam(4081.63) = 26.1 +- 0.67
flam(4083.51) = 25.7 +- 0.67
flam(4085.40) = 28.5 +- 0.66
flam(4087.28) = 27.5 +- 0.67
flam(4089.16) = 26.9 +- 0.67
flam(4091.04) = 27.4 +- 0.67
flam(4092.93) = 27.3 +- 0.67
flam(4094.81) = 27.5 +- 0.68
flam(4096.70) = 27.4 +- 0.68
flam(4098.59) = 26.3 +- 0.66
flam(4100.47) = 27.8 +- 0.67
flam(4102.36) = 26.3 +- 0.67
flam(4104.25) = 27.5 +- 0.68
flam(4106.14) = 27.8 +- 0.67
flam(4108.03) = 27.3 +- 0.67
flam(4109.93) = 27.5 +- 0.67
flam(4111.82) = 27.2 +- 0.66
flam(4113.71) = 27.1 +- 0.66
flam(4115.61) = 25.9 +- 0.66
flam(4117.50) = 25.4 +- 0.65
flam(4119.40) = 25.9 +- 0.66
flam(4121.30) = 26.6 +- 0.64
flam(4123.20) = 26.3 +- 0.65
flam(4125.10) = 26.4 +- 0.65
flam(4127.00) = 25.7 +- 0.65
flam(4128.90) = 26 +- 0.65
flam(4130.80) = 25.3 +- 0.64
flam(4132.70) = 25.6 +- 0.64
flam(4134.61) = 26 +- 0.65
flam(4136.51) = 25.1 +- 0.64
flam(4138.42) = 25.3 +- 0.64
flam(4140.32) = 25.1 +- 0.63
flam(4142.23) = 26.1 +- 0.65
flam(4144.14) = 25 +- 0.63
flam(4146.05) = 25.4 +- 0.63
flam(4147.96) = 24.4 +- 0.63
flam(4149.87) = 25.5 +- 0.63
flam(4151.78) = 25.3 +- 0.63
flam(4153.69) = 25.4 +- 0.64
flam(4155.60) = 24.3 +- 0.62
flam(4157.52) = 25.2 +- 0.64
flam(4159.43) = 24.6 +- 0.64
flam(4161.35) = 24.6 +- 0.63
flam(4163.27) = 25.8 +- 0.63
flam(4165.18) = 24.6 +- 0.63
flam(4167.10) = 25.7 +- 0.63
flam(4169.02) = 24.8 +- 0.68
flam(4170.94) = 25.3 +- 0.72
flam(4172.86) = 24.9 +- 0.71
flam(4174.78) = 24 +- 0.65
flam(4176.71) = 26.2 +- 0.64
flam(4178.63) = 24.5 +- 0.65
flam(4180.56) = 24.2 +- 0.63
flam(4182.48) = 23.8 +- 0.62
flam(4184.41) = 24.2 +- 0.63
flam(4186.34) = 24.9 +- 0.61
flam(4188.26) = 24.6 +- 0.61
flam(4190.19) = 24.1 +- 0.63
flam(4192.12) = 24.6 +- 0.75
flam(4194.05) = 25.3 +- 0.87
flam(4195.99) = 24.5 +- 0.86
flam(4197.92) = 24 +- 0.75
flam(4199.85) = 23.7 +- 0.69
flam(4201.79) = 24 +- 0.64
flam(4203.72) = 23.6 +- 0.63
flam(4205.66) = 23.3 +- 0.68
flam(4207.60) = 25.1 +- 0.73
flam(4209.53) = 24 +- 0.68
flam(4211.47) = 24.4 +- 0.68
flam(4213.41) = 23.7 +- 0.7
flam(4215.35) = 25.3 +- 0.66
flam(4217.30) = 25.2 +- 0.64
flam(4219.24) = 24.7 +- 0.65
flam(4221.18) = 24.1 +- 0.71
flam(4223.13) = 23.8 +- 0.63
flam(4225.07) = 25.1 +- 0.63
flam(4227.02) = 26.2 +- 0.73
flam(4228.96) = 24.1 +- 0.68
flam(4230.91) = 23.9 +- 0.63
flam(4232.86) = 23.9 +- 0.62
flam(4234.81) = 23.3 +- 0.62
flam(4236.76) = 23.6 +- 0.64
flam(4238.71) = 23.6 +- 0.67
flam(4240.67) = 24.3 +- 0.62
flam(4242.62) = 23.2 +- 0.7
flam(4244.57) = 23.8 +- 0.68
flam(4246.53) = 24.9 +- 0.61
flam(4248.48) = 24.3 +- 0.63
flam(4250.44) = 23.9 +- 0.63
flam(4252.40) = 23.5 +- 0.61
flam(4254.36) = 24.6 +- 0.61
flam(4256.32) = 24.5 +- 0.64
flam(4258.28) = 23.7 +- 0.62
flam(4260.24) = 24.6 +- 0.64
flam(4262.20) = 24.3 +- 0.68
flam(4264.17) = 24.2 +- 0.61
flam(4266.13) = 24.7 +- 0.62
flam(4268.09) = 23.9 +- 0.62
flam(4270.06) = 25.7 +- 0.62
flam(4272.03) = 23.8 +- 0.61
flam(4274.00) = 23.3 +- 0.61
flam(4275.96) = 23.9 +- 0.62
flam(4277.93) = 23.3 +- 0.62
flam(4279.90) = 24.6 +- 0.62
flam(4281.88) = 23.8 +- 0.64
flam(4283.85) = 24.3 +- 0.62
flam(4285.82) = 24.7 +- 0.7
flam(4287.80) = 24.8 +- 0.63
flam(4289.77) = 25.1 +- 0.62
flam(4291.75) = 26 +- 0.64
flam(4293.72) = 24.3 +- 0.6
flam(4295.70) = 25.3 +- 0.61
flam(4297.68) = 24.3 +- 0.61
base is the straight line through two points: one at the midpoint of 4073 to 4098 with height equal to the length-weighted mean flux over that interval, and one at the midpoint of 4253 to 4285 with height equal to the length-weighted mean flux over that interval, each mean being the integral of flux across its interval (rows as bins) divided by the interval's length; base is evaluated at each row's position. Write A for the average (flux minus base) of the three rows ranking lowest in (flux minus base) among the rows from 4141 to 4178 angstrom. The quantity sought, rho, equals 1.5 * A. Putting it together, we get -2.40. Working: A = -1.6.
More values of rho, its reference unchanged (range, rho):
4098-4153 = -1.87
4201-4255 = -2.41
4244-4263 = -1.18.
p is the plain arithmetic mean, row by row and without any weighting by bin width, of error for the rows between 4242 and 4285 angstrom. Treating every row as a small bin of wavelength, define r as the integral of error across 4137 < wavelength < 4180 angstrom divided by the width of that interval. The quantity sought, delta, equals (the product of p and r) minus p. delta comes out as -0.224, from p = 0.630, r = 0.644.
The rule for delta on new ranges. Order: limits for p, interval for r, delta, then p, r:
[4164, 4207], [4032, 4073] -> -0.221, 0.678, 0.674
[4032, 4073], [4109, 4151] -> -0.239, 0.674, 0.646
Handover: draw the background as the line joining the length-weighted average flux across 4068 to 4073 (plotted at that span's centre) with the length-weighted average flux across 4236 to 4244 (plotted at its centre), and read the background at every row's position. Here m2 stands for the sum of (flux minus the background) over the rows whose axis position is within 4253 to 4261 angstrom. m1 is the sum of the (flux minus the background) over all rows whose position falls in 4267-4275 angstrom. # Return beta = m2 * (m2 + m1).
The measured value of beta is 28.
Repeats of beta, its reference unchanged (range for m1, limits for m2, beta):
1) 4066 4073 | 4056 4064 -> 3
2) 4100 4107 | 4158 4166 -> 1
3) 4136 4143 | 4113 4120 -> 6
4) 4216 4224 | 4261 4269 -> 22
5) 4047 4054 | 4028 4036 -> 33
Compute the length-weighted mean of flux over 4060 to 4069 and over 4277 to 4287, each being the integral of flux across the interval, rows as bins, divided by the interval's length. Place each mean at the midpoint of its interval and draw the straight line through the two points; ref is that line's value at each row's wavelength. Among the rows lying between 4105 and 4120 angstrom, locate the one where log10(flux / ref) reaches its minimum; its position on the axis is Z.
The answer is 4117.50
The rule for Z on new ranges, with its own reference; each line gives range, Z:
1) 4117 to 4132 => 4117.50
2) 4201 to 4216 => 4205.66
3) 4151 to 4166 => 4155.60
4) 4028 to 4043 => 4034.91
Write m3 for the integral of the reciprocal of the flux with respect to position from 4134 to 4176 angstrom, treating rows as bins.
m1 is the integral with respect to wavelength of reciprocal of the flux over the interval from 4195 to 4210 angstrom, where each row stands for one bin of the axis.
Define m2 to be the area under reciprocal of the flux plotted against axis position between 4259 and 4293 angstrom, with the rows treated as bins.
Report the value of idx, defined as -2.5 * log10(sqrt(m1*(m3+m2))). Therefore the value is -0.4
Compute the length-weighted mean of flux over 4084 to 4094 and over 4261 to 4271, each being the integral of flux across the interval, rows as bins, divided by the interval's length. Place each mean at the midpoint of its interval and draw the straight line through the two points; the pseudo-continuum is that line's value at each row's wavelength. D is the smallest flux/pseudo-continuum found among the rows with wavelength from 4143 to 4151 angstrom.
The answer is 0.922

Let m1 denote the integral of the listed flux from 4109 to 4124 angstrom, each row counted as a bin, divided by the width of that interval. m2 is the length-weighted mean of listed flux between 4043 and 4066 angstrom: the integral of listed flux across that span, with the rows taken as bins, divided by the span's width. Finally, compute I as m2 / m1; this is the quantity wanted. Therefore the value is 0.984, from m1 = 26.5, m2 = 26.1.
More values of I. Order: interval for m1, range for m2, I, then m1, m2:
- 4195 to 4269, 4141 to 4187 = 1.031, 24.2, 24.9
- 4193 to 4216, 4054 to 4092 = 1.093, 24.2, 26.5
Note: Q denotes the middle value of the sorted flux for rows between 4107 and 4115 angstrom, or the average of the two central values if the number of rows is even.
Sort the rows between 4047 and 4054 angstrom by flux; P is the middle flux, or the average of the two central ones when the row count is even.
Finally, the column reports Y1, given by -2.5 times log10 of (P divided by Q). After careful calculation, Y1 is 0.05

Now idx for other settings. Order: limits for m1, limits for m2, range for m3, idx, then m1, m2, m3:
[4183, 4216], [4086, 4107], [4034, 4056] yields -0.4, 1.36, 0.77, 0.9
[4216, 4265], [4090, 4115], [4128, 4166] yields -0.9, 2.02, 0.92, 1.5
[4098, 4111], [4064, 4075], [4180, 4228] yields -0.1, 0.48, 0.41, 2.0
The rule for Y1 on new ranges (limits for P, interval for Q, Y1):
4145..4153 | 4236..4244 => -0.08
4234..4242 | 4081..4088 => 0.14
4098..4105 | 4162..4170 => -0.07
